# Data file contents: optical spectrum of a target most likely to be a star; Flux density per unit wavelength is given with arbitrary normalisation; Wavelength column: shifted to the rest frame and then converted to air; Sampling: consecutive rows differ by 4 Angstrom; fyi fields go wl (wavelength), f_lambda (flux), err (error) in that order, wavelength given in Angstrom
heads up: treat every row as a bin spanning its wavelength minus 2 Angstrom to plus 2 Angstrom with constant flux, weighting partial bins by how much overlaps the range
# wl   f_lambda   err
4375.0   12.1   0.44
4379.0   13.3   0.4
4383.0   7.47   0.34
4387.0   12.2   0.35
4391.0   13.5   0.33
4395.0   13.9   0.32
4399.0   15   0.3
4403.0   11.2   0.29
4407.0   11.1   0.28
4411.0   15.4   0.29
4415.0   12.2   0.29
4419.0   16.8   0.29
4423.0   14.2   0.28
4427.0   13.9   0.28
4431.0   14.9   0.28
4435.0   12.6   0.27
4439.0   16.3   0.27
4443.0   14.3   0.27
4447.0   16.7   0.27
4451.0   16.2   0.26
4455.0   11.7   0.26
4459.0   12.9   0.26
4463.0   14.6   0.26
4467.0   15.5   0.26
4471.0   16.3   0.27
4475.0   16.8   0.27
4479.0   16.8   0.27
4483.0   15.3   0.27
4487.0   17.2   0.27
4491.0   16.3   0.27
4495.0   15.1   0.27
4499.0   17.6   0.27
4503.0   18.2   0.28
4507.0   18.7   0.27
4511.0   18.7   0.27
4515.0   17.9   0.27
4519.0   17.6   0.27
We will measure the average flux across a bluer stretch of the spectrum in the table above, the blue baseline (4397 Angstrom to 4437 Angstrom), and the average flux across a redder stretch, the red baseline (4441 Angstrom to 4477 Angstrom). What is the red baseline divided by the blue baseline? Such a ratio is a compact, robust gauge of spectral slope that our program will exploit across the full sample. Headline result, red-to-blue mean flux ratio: 1.09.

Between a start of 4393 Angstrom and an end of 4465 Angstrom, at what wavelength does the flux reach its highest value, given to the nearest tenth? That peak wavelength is 4419.0 Angstrom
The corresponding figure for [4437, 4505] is 4503.0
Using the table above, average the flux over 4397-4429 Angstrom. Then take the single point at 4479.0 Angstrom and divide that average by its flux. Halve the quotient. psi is 0.408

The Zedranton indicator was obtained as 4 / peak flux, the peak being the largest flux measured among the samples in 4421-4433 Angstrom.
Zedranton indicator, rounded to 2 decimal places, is 0.27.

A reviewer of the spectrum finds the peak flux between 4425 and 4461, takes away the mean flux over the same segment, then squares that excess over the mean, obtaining 5.3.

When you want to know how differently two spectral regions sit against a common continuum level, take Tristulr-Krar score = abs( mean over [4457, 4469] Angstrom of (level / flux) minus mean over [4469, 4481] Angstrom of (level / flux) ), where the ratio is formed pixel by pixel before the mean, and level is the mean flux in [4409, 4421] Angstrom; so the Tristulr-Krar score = 0.15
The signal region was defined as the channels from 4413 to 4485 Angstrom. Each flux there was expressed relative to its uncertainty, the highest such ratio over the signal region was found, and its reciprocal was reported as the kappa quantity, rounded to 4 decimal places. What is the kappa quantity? 0.0160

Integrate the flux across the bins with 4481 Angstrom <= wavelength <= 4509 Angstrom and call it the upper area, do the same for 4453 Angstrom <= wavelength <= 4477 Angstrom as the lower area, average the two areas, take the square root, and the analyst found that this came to 20.3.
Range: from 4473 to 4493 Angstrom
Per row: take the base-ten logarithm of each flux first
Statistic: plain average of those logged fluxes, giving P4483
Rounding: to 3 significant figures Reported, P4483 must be 1.22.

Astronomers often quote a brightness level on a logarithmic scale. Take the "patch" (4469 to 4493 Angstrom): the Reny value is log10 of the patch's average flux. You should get 1.22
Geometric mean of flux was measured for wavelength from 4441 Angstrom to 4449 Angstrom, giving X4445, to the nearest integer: 15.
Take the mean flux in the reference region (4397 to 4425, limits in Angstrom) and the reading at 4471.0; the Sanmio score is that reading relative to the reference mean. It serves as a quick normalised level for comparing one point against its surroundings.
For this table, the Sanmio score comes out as 1.19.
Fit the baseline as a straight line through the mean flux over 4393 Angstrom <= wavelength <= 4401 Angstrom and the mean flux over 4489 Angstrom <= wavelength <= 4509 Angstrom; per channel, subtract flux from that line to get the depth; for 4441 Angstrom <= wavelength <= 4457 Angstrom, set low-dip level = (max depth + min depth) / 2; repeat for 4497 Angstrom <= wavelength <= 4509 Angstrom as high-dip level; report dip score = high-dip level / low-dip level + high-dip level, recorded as -1.4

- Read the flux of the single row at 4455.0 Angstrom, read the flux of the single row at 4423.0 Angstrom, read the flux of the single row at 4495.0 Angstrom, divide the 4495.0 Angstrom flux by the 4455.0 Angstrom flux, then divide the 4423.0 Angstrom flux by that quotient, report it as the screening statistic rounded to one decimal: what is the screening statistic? 11.0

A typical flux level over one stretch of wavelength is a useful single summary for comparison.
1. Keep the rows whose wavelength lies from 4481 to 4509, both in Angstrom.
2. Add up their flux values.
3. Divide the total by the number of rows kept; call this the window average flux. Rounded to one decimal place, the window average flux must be 16.9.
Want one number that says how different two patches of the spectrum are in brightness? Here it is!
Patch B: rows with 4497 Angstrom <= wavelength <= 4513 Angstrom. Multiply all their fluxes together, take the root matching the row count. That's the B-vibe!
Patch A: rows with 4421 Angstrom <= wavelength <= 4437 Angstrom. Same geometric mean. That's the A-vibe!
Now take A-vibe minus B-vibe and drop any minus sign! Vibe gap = 4.4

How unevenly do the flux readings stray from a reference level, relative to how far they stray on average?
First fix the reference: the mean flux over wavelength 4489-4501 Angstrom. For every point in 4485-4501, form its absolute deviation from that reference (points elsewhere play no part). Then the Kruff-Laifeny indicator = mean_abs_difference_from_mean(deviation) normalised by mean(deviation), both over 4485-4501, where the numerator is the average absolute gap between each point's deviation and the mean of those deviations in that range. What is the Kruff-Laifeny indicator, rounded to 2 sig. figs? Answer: 0.48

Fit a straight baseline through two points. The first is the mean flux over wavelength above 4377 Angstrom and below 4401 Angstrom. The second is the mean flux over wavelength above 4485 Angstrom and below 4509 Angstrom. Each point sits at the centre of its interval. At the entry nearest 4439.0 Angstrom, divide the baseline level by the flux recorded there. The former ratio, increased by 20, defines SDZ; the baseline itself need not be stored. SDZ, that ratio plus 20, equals 20.90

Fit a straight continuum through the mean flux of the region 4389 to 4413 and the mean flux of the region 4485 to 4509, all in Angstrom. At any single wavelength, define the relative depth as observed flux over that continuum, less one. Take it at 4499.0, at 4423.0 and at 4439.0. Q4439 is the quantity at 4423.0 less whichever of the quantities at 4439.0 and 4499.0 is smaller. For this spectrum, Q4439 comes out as -0.02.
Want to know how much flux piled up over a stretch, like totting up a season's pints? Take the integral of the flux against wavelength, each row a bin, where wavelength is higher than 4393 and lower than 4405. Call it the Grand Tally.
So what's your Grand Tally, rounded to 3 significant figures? 160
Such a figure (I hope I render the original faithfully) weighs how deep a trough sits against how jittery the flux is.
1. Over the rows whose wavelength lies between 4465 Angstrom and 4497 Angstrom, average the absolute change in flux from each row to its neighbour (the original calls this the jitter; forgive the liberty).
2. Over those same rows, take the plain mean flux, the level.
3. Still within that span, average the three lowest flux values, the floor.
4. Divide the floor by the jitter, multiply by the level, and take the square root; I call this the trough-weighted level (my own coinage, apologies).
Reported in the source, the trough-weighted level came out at 16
